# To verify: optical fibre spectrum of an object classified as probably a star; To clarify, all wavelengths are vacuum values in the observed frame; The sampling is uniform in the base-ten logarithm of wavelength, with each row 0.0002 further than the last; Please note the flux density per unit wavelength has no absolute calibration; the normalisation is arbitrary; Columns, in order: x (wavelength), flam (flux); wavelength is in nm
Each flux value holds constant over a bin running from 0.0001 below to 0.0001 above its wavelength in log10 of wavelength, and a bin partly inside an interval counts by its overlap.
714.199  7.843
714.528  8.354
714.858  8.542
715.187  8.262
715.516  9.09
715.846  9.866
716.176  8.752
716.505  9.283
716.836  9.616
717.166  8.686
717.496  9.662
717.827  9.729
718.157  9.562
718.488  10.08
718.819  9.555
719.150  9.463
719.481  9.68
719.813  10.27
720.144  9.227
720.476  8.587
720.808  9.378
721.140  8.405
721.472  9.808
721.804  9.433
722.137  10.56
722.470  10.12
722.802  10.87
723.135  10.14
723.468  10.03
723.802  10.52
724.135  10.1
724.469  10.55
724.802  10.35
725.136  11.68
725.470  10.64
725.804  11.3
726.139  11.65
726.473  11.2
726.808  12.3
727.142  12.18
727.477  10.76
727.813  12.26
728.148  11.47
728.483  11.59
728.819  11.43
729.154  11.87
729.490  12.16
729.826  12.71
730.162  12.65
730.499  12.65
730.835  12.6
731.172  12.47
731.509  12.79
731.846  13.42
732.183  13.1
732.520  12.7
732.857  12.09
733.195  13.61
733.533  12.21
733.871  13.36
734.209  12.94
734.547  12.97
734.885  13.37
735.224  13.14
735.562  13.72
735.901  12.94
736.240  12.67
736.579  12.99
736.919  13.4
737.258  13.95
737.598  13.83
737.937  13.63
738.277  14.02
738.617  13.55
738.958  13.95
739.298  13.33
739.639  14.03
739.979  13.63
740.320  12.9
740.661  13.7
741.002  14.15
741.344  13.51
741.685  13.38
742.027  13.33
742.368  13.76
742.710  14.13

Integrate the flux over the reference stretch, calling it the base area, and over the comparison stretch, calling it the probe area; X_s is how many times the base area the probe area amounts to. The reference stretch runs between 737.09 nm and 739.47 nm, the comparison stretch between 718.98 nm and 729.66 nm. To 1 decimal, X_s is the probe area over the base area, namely 3.5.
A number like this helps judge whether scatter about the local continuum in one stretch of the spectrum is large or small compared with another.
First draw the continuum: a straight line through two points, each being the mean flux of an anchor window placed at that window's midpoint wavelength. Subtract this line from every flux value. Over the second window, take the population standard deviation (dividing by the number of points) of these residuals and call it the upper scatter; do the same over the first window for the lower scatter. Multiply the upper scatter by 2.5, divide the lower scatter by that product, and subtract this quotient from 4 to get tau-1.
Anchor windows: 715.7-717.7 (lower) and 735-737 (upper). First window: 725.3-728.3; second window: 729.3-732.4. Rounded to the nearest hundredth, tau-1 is 3.08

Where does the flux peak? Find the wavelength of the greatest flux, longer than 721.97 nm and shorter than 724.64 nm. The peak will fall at 722.802 nm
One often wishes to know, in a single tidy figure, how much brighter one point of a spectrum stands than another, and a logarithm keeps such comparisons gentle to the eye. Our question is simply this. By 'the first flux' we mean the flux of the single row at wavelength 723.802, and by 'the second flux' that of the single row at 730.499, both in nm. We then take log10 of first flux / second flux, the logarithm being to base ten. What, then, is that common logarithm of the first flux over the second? -0.080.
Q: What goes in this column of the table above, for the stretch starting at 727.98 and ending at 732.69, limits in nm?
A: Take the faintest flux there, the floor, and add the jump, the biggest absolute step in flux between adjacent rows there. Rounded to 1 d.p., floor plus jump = 12.1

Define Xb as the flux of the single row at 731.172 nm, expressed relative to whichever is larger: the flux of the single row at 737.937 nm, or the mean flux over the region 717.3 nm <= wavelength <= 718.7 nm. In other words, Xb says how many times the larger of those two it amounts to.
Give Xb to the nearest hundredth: 0.91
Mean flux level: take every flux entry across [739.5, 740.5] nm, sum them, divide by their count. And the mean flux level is 14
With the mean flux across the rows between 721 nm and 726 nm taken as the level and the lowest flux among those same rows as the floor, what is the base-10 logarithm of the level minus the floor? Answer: 0.28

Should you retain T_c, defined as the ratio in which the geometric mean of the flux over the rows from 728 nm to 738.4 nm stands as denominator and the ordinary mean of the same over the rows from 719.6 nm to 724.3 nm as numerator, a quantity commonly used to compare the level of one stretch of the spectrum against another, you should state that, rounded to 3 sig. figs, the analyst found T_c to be 0.765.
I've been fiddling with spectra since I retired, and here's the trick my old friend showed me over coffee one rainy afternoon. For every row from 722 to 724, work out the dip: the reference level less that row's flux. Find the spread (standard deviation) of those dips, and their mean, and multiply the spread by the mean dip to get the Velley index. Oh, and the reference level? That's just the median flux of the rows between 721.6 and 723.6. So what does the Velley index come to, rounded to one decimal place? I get -0.1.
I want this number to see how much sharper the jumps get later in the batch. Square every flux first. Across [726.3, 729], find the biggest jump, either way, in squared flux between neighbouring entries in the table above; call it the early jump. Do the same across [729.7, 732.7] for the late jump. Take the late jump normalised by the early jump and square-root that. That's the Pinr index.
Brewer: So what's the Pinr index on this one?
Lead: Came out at 0.7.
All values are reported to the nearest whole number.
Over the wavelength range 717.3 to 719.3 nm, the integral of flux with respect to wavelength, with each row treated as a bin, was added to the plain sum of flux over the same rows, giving 77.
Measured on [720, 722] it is 73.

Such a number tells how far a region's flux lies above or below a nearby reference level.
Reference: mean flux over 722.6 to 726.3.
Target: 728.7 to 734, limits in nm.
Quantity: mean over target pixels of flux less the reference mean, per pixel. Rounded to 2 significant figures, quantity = 1.9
